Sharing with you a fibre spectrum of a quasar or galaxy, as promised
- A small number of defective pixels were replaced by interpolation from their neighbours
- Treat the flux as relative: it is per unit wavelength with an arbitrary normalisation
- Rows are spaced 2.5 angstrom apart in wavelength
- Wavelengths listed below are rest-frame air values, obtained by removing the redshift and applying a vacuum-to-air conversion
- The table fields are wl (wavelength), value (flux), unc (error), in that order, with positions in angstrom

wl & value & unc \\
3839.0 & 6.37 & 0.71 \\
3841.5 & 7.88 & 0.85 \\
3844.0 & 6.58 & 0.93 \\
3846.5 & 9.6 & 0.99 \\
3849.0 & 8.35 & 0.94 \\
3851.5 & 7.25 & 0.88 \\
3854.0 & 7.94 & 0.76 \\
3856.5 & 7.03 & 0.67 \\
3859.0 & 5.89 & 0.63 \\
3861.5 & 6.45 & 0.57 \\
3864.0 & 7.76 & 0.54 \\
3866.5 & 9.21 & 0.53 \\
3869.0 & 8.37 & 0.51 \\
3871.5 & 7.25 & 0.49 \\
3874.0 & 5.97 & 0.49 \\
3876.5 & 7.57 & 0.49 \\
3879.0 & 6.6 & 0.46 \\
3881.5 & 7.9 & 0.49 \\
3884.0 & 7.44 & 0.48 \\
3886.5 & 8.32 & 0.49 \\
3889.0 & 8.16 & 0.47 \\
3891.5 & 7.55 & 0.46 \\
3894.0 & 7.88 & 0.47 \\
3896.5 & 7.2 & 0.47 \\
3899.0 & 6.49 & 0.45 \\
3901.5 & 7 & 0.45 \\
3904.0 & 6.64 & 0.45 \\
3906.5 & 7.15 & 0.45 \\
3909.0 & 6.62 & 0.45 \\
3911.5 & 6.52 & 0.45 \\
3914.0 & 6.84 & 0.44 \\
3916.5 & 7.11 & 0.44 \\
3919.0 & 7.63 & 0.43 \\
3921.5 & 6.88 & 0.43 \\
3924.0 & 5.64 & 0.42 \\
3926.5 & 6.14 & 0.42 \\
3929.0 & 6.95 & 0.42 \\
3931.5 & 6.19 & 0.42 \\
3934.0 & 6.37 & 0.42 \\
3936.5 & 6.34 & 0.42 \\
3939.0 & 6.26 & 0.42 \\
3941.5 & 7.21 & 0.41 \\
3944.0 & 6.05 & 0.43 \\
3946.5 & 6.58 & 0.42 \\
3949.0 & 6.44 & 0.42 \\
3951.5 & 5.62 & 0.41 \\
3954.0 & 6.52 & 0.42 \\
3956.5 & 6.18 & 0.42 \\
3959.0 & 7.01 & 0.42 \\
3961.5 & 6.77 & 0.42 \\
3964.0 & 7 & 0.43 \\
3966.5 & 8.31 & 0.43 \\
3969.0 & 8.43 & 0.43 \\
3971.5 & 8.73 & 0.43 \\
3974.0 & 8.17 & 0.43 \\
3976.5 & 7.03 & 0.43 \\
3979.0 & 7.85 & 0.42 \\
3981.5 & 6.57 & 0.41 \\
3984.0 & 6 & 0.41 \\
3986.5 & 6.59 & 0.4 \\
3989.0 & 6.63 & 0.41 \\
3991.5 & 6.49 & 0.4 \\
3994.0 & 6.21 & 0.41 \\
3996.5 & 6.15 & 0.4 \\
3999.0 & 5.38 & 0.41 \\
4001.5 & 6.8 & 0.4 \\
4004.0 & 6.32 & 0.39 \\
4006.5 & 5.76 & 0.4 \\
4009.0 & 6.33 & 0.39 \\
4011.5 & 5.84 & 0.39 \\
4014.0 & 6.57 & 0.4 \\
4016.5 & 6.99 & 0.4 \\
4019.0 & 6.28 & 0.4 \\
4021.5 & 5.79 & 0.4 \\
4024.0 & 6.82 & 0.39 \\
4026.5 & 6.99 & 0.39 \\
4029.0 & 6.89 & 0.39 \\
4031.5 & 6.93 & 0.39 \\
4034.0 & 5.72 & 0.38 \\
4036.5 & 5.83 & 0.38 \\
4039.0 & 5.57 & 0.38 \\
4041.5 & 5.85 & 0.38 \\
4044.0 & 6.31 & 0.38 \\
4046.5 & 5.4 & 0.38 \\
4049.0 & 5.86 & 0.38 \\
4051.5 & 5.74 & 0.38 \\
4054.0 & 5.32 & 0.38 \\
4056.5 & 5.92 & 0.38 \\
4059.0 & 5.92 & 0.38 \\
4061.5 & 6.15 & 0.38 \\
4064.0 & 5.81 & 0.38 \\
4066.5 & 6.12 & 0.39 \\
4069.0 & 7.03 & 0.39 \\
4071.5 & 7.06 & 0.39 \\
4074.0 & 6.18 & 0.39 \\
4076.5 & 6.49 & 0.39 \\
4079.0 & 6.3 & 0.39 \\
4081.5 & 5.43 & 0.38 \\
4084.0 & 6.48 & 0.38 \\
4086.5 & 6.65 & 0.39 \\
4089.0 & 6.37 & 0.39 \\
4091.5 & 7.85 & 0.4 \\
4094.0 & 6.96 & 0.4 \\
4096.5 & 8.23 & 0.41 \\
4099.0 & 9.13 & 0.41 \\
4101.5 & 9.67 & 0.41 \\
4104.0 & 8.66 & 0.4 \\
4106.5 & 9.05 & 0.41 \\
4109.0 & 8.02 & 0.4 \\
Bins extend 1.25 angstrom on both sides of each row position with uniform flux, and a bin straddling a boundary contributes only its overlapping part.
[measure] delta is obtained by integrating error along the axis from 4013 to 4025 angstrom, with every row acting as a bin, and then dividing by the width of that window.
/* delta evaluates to 0.398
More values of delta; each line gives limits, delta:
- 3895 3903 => 0.457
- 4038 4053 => 0.380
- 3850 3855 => 0.829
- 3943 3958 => 0.420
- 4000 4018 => 0.396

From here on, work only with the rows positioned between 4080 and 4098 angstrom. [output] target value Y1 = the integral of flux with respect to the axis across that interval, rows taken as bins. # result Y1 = 124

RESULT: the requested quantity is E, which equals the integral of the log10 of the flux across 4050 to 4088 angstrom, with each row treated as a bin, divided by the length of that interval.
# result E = 0.789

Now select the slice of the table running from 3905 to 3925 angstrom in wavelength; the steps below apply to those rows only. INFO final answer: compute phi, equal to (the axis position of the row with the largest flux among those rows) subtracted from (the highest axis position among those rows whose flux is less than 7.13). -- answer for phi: 5.0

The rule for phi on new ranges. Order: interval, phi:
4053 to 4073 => 0.0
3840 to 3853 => -2.5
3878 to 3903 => 15.0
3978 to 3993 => 12.5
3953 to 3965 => 5.0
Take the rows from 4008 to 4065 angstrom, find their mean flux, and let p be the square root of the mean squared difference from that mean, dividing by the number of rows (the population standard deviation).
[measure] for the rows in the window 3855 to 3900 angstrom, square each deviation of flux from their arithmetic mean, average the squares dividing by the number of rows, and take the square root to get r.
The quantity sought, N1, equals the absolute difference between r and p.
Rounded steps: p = 0.51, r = 0.9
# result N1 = 0.35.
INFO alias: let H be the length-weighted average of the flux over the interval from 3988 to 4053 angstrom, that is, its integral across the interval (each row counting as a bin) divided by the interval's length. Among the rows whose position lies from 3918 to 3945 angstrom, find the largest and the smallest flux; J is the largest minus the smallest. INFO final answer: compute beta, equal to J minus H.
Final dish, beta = -4.2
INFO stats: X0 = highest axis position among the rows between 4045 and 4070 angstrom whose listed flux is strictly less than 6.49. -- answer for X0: 4066.5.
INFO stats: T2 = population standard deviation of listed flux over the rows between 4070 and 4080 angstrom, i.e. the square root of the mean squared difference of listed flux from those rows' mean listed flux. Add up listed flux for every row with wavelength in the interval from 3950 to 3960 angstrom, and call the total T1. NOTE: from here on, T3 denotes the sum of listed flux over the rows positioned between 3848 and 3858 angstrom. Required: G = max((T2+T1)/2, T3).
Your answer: 30.6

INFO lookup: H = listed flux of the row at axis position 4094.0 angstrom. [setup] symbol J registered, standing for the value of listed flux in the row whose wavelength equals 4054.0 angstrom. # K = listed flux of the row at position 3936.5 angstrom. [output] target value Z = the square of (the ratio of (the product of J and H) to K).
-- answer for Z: 34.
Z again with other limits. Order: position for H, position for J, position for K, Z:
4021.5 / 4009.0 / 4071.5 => 27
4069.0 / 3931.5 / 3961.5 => 41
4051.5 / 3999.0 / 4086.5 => 22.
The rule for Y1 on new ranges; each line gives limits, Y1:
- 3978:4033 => 355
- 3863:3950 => 612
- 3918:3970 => 347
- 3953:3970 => 122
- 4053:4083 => 185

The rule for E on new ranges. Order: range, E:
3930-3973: 0.831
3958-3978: 0.884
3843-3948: 0.849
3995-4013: 0.784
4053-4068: 0.770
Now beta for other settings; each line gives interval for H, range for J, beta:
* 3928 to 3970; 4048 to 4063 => -5.9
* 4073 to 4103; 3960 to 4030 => -3.8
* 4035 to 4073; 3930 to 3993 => -2.9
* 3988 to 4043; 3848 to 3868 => -3.0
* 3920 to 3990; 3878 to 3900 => -5.0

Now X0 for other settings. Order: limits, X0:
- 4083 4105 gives 4089.0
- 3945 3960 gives 3956.5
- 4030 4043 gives 4041.5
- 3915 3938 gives 3936.5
